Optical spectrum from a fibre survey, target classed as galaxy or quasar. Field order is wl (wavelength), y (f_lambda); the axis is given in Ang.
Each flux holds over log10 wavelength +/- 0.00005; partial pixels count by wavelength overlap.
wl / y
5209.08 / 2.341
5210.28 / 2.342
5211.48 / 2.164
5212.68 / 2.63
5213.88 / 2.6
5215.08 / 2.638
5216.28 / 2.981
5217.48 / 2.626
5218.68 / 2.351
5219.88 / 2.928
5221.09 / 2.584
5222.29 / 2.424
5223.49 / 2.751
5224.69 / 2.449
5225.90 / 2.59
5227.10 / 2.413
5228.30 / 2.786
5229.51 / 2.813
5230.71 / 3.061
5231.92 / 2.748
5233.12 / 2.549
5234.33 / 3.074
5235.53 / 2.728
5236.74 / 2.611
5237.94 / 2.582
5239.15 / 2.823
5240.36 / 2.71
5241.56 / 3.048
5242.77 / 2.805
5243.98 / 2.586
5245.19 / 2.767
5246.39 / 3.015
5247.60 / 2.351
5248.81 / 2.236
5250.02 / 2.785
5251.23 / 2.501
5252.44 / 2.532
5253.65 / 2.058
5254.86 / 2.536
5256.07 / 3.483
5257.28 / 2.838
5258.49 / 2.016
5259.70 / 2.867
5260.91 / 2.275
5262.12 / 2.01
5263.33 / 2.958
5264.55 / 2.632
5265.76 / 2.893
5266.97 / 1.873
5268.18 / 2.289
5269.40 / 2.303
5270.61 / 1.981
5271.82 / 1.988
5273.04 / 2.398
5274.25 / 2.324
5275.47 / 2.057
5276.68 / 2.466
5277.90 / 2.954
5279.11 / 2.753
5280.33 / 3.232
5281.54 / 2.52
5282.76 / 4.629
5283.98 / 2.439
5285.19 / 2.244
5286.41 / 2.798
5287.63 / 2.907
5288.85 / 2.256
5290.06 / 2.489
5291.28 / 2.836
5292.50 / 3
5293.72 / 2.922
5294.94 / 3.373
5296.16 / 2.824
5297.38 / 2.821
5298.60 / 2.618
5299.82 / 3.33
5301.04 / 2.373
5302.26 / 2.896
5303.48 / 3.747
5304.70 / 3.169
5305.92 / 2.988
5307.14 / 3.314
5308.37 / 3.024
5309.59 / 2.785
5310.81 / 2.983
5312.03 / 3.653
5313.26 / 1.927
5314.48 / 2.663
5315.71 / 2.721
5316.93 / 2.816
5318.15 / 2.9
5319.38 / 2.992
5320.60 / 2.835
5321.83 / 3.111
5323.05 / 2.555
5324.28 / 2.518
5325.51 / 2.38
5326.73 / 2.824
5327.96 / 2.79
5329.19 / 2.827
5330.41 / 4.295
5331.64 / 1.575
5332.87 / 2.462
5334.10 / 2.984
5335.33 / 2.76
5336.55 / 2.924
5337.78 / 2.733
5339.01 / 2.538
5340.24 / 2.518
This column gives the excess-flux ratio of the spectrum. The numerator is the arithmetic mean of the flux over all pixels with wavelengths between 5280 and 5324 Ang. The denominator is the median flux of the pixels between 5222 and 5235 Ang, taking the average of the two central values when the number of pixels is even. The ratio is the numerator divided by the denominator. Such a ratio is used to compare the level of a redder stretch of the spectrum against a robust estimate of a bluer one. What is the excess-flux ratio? 1.06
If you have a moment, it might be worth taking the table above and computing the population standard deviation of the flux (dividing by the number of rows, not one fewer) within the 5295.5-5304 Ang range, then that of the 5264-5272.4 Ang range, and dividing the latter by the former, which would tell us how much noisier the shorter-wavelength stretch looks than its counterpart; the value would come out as 0.82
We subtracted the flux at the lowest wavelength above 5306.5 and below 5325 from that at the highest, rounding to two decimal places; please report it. -0.80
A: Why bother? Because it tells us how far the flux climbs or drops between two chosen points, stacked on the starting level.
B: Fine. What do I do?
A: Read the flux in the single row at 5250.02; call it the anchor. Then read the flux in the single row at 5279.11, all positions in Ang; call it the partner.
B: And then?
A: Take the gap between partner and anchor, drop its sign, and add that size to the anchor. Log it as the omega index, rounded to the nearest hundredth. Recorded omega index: 2.82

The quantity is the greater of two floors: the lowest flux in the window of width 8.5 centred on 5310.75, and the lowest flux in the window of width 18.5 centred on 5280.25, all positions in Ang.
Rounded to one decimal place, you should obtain 2.0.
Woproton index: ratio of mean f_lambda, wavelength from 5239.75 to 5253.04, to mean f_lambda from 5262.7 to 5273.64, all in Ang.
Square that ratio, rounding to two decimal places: 1.27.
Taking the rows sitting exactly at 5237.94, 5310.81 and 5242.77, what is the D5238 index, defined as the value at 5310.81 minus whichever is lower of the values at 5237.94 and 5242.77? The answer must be 0.40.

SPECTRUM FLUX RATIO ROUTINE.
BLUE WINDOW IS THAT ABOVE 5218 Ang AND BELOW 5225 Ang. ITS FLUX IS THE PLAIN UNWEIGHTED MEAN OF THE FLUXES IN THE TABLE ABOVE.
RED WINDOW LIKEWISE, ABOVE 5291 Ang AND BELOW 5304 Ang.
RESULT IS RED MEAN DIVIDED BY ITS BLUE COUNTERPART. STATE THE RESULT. 1.15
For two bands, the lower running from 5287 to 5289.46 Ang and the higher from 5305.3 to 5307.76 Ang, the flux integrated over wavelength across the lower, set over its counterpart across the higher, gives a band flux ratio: 0.82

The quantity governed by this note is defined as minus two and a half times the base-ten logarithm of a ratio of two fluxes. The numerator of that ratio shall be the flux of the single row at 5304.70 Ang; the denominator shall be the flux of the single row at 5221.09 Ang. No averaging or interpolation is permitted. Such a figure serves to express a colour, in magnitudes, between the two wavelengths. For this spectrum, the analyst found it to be -0.22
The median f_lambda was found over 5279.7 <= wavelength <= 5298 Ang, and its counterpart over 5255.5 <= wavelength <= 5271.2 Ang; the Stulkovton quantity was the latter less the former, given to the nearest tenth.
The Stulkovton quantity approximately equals -0.5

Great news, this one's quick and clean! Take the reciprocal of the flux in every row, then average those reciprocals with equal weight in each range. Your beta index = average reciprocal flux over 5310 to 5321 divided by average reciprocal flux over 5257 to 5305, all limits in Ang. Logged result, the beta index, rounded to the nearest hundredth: 0.94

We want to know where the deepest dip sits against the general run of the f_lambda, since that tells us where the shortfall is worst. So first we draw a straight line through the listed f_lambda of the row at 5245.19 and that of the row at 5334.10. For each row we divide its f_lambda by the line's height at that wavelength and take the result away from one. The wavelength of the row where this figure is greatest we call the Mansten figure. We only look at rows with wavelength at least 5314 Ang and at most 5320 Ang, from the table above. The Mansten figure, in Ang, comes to 5314.48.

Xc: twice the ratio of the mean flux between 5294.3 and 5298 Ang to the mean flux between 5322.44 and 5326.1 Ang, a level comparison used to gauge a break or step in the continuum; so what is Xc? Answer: 2.42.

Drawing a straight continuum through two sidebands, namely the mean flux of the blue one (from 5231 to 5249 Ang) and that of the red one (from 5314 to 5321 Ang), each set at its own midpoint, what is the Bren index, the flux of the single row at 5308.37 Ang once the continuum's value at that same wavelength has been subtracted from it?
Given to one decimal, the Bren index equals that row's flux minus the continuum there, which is 0.2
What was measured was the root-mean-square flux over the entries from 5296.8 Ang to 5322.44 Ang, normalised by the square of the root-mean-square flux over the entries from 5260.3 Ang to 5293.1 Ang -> 0.43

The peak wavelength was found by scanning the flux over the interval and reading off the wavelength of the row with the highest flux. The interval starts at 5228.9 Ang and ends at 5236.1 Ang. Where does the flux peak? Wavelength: 5234.33 Ang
